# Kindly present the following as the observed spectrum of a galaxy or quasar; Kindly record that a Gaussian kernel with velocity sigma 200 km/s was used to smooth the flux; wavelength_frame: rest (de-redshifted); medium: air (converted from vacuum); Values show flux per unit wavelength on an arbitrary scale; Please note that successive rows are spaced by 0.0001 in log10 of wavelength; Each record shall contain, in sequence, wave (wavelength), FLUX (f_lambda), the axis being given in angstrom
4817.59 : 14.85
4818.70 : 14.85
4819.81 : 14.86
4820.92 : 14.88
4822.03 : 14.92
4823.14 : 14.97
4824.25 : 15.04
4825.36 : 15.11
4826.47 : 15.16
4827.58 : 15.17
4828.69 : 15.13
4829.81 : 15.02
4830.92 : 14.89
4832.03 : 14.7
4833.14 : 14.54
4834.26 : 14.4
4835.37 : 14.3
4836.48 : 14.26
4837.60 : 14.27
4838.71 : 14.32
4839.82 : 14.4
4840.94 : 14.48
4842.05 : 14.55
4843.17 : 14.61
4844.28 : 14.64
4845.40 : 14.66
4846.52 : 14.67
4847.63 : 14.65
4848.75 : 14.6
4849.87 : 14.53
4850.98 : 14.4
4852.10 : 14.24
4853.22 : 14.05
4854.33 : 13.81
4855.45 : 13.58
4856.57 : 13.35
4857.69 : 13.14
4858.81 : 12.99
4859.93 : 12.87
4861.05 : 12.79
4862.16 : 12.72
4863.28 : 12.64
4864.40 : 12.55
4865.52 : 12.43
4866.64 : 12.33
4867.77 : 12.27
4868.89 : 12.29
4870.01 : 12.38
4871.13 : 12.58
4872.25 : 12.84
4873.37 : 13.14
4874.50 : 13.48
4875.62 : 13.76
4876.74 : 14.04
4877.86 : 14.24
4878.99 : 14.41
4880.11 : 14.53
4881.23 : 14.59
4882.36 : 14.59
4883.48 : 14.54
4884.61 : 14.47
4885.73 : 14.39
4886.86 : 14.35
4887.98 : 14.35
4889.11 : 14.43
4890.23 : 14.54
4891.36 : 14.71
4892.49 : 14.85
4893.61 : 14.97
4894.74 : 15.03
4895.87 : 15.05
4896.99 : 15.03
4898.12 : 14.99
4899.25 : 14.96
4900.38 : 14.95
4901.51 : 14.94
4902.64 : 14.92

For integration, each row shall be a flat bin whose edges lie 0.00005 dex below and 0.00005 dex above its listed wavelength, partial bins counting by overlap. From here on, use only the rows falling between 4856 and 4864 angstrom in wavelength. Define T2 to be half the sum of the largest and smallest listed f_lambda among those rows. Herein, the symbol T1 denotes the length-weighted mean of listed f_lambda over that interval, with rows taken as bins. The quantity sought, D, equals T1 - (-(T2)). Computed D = 25.9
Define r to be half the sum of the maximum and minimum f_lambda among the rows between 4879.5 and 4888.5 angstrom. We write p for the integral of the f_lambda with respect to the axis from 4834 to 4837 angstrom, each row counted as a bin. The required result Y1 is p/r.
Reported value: 3.0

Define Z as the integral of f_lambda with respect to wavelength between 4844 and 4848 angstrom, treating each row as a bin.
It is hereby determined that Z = 59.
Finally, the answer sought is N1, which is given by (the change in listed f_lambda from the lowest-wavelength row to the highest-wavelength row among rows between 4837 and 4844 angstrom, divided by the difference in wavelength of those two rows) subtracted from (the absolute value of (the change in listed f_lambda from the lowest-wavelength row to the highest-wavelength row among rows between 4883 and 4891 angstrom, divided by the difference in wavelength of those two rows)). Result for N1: -0.06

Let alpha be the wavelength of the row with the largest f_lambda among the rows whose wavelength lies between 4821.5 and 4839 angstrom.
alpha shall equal 4827.58 angstrom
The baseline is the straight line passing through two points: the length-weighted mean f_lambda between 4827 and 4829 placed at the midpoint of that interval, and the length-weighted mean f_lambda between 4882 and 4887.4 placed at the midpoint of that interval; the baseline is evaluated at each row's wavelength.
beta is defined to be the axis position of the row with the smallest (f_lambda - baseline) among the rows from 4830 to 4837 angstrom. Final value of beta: 4836.48 angstrom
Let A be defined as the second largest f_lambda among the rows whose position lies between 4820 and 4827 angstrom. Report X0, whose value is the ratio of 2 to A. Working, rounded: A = 15.11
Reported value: 0.132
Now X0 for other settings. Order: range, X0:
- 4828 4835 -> 0.133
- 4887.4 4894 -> 0.135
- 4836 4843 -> 0.138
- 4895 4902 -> 0.133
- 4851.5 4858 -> 0.142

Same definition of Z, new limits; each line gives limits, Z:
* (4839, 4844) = 73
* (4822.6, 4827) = 66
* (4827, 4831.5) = 68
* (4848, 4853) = 72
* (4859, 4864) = 64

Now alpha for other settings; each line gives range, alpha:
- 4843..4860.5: 4846.52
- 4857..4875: 4874.50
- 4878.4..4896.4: 4895.87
